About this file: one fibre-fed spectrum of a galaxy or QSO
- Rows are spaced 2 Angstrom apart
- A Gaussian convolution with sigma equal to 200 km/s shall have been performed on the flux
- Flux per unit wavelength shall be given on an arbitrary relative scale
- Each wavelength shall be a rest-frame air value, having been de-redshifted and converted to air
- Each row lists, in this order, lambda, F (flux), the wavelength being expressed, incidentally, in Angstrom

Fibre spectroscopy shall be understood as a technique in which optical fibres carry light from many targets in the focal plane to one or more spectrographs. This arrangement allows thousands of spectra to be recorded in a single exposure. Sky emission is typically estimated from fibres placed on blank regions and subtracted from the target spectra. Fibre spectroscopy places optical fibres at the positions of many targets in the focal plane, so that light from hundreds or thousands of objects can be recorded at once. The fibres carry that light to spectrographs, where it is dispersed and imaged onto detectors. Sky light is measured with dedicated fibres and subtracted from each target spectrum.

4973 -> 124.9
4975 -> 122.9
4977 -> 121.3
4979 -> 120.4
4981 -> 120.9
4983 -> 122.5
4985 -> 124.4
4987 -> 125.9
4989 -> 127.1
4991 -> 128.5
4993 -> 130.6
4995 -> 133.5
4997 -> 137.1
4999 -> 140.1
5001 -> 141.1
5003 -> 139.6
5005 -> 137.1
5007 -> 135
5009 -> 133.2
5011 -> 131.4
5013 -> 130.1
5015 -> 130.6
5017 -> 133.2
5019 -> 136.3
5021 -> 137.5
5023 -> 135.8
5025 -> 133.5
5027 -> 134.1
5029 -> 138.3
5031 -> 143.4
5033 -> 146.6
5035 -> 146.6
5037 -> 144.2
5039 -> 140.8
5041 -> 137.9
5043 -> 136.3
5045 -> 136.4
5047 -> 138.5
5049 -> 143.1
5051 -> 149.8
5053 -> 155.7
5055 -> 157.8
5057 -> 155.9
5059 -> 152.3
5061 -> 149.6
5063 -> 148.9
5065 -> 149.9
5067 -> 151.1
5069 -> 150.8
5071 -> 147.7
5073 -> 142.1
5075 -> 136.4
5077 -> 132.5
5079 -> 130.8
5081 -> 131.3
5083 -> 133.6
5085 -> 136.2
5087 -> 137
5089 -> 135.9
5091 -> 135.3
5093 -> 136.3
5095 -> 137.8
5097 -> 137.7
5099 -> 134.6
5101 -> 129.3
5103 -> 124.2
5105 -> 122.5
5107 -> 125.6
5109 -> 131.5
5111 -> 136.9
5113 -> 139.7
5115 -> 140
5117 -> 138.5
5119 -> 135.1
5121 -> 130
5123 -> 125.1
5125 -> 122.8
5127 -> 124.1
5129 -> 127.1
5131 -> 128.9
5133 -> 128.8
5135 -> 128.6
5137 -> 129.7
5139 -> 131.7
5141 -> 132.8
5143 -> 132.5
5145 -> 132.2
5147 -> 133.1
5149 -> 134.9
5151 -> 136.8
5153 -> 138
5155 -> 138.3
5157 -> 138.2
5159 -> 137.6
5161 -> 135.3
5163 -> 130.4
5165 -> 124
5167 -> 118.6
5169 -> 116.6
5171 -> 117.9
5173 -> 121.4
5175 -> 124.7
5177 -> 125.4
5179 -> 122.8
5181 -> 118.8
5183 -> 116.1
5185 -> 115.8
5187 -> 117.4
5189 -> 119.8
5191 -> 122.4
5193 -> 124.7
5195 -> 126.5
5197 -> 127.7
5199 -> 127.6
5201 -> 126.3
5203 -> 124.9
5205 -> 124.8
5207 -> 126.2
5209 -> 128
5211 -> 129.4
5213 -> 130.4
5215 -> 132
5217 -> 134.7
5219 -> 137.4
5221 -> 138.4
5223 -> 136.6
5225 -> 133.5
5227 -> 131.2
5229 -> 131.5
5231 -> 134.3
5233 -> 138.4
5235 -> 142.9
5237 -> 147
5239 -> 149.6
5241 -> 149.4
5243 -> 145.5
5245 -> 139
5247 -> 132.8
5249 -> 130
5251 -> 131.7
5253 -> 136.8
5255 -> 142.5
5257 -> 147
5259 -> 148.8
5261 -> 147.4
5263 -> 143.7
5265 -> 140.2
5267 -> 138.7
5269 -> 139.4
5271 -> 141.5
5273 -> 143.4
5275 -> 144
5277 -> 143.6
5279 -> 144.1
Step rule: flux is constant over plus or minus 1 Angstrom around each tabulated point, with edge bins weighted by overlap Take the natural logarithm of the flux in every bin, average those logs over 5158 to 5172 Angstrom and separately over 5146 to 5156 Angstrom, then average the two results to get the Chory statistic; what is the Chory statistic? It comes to 4.87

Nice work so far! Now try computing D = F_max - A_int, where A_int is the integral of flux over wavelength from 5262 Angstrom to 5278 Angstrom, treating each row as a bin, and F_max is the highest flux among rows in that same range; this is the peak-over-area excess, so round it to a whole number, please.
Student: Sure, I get -2125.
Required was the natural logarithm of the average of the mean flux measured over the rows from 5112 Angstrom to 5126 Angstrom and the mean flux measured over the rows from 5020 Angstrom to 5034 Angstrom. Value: 4.91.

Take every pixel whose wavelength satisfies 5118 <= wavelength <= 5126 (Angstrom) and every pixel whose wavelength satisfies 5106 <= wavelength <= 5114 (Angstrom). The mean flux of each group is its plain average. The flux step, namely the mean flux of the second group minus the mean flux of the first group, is 5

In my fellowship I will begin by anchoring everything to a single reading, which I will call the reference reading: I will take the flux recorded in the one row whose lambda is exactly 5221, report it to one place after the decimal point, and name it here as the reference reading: 138.4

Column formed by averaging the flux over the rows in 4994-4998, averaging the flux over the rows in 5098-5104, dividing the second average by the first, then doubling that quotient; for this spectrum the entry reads 1.91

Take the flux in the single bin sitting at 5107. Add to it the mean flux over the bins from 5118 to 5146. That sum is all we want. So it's 255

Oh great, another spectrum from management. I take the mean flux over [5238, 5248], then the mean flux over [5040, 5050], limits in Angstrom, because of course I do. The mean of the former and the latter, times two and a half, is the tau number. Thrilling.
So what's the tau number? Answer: 352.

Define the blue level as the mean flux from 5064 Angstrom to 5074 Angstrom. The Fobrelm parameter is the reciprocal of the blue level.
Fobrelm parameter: 0.0067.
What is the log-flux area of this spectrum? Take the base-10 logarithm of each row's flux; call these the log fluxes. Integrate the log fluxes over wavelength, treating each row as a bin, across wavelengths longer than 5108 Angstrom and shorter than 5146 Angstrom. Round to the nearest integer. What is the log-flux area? 80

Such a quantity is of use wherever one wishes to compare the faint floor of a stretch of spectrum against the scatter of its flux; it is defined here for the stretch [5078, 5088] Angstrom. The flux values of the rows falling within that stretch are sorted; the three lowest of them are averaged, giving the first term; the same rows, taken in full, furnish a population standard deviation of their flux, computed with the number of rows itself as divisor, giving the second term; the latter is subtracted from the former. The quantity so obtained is 129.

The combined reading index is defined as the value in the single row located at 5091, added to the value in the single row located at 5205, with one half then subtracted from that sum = 260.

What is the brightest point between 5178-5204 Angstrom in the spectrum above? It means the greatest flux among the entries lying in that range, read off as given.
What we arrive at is 127.7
